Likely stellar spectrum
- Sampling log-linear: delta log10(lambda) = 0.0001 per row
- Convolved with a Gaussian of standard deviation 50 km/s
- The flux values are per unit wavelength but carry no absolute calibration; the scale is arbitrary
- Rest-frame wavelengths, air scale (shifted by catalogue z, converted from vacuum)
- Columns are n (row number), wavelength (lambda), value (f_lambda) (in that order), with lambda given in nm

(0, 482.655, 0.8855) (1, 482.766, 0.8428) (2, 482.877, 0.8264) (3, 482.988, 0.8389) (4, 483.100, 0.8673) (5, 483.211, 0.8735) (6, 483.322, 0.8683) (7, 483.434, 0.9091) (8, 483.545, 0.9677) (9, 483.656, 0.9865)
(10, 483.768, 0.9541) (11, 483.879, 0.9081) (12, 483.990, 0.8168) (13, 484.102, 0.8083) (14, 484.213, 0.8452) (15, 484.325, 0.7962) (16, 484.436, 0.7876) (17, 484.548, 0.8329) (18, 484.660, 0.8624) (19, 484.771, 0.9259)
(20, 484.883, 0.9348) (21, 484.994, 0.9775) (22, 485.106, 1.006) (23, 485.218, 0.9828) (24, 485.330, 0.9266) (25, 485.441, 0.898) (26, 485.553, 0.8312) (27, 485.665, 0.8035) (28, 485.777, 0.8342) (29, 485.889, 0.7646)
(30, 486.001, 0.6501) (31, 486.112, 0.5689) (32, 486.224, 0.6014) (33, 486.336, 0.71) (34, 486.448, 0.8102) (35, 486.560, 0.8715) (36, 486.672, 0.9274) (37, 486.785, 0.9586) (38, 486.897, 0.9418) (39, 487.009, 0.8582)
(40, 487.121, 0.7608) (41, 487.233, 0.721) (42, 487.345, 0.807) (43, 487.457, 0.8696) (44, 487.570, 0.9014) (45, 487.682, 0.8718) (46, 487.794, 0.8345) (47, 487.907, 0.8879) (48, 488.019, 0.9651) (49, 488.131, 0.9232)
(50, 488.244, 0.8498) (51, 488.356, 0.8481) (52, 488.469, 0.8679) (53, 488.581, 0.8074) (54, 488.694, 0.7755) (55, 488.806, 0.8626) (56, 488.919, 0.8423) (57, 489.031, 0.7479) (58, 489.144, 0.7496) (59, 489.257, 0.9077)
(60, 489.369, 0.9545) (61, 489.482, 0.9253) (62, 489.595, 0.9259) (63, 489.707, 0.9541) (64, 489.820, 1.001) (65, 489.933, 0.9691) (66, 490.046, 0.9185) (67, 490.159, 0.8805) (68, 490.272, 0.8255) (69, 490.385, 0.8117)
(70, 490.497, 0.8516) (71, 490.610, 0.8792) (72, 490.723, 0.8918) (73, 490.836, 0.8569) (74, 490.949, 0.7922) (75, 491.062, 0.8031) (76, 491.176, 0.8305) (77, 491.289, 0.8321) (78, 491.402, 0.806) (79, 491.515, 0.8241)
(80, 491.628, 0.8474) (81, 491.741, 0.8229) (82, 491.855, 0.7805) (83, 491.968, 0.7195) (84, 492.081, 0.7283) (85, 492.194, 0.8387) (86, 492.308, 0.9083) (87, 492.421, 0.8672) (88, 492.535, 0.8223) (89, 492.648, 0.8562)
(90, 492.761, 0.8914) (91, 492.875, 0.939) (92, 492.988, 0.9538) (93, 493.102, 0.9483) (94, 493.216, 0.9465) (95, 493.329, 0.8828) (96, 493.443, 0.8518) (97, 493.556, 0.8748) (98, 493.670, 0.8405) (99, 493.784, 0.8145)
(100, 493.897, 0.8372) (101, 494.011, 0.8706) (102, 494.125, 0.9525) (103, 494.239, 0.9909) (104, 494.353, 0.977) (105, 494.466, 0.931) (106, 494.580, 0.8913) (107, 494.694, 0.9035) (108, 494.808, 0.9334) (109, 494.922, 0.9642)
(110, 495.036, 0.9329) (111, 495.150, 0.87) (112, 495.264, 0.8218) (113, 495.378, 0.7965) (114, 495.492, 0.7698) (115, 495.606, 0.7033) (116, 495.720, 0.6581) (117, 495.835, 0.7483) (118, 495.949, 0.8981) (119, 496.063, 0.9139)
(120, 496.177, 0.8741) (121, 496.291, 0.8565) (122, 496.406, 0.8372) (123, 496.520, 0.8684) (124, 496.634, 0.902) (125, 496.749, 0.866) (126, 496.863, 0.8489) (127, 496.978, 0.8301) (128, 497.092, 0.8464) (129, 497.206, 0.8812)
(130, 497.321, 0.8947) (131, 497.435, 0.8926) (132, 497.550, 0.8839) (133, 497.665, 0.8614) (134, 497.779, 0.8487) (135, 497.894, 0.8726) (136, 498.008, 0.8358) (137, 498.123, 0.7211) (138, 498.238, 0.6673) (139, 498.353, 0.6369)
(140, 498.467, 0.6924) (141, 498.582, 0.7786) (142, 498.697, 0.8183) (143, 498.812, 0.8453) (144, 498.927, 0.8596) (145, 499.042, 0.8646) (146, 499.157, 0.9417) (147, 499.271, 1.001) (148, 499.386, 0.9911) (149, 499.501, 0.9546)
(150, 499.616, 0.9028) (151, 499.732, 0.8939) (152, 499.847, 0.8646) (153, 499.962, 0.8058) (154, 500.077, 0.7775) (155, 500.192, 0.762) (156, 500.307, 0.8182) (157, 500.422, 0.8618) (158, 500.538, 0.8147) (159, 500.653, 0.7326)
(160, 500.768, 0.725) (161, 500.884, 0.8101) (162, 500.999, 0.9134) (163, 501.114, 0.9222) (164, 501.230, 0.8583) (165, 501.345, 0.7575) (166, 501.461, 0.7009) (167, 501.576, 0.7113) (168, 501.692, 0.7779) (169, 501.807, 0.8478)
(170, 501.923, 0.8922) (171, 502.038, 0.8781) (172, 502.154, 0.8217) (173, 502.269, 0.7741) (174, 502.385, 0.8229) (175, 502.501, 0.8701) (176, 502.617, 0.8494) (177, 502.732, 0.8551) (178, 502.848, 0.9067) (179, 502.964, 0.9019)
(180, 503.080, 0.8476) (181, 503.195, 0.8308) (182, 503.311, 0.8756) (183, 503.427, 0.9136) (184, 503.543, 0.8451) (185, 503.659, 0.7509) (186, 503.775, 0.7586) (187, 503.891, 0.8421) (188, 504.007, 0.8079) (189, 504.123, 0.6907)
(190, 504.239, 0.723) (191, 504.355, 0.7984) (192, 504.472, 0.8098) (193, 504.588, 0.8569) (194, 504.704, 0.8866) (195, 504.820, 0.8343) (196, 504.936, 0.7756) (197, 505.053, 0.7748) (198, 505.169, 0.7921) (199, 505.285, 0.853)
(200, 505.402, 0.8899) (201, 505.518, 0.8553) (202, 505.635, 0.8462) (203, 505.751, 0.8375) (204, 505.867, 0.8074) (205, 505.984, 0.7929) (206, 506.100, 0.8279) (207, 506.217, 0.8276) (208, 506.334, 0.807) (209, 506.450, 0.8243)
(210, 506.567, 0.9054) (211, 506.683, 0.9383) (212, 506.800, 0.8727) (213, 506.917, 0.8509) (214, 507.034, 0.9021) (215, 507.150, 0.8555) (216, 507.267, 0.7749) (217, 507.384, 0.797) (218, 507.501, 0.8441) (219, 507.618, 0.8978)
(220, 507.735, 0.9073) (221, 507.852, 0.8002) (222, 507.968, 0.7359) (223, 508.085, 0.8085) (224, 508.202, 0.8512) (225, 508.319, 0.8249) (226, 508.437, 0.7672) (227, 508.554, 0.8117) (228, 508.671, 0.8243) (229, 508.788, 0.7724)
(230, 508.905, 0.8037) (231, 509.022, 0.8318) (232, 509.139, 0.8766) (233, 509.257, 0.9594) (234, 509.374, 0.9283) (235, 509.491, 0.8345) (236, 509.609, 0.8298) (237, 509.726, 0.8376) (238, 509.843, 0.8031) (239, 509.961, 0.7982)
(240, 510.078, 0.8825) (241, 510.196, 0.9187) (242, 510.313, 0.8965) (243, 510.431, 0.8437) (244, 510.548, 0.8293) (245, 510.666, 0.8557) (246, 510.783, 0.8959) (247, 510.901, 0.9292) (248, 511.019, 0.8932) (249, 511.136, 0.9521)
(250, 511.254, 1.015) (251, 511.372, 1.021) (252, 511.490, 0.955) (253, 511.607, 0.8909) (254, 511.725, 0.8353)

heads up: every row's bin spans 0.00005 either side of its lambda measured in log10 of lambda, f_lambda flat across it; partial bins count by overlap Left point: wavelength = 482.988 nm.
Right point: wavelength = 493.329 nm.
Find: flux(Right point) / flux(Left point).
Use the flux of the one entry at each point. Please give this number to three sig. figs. 1.05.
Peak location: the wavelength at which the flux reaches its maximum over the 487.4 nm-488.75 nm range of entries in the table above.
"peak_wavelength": 488.019 nm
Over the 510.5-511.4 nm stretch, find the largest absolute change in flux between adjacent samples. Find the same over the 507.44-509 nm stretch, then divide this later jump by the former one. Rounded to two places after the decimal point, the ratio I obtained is 1.70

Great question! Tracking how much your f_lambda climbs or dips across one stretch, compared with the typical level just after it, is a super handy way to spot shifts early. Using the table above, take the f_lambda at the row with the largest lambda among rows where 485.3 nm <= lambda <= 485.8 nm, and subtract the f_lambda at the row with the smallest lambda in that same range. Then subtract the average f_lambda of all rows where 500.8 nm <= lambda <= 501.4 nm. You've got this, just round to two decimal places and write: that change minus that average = -0.94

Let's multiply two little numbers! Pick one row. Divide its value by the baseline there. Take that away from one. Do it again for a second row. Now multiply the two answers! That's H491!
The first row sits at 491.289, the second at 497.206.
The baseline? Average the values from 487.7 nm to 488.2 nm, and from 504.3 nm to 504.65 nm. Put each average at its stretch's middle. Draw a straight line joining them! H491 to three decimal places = -0.002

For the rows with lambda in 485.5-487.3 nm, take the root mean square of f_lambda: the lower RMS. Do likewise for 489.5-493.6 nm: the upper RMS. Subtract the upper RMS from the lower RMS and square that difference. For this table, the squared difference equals 0.005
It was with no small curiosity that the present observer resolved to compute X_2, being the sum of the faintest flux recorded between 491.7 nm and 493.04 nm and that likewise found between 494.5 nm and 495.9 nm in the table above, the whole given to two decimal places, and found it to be 1.38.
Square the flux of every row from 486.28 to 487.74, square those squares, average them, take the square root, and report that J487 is 0.735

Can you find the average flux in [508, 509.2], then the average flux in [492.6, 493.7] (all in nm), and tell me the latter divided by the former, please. 1.10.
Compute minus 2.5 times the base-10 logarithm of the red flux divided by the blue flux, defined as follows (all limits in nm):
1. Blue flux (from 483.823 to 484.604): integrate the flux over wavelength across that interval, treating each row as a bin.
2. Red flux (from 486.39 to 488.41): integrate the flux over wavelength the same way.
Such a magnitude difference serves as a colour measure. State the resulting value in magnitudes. -1.1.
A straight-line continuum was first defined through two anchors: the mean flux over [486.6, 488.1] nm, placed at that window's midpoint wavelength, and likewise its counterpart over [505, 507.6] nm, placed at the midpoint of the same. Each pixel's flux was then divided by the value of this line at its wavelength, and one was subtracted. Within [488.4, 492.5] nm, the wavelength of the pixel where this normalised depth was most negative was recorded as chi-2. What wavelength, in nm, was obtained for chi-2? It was 491.968 nm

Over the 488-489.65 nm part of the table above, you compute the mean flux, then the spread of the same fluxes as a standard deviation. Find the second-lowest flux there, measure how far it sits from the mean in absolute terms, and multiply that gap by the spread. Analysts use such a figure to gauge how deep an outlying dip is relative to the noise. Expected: 0.008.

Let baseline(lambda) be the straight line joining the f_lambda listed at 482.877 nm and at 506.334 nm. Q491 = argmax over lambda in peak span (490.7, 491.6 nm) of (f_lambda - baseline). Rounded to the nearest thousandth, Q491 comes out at 490.723 nm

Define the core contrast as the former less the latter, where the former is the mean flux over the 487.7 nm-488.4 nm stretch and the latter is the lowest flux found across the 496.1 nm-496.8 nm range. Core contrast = 0.048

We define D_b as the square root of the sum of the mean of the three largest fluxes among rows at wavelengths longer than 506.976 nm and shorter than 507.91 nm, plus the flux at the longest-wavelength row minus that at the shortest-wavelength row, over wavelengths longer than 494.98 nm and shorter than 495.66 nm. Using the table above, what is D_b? 0.82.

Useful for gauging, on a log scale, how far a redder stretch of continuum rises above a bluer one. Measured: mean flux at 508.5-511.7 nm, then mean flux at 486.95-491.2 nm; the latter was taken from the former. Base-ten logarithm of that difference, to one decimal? -1.8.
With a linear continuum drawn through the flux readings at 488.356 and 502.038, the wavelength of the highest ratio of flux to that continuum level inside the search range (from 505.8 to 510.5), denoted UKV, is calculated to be 509.257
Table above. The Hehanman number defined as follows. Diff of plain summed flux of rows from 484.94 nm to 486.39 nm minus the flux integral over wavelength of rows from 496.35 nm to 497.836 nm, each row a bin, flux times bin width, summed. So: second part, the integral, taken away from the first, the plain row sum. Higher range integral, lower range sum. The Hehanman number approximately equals 9.3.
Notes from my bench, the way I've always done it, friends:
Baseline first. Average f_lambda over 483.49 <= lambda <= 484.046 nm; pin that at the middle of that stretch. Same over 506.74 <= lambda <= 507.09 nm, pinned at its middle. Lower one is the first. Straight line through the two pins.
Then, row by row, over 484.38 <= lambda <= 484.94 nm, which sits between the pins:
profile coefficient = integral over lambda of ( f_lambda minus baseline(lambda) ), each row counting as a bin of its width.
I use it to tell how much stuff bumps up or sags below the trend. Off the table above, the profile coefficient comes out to -0.031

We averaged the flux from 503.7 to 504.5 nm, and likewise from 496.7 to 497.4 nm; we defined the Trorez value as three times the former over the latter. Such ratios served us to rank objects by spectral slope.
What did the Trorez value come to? 2.7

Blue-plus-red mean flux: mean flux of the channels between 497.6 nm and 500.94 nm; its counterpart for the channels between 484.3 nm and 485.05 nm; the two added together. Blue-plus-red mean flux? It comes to 1.70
